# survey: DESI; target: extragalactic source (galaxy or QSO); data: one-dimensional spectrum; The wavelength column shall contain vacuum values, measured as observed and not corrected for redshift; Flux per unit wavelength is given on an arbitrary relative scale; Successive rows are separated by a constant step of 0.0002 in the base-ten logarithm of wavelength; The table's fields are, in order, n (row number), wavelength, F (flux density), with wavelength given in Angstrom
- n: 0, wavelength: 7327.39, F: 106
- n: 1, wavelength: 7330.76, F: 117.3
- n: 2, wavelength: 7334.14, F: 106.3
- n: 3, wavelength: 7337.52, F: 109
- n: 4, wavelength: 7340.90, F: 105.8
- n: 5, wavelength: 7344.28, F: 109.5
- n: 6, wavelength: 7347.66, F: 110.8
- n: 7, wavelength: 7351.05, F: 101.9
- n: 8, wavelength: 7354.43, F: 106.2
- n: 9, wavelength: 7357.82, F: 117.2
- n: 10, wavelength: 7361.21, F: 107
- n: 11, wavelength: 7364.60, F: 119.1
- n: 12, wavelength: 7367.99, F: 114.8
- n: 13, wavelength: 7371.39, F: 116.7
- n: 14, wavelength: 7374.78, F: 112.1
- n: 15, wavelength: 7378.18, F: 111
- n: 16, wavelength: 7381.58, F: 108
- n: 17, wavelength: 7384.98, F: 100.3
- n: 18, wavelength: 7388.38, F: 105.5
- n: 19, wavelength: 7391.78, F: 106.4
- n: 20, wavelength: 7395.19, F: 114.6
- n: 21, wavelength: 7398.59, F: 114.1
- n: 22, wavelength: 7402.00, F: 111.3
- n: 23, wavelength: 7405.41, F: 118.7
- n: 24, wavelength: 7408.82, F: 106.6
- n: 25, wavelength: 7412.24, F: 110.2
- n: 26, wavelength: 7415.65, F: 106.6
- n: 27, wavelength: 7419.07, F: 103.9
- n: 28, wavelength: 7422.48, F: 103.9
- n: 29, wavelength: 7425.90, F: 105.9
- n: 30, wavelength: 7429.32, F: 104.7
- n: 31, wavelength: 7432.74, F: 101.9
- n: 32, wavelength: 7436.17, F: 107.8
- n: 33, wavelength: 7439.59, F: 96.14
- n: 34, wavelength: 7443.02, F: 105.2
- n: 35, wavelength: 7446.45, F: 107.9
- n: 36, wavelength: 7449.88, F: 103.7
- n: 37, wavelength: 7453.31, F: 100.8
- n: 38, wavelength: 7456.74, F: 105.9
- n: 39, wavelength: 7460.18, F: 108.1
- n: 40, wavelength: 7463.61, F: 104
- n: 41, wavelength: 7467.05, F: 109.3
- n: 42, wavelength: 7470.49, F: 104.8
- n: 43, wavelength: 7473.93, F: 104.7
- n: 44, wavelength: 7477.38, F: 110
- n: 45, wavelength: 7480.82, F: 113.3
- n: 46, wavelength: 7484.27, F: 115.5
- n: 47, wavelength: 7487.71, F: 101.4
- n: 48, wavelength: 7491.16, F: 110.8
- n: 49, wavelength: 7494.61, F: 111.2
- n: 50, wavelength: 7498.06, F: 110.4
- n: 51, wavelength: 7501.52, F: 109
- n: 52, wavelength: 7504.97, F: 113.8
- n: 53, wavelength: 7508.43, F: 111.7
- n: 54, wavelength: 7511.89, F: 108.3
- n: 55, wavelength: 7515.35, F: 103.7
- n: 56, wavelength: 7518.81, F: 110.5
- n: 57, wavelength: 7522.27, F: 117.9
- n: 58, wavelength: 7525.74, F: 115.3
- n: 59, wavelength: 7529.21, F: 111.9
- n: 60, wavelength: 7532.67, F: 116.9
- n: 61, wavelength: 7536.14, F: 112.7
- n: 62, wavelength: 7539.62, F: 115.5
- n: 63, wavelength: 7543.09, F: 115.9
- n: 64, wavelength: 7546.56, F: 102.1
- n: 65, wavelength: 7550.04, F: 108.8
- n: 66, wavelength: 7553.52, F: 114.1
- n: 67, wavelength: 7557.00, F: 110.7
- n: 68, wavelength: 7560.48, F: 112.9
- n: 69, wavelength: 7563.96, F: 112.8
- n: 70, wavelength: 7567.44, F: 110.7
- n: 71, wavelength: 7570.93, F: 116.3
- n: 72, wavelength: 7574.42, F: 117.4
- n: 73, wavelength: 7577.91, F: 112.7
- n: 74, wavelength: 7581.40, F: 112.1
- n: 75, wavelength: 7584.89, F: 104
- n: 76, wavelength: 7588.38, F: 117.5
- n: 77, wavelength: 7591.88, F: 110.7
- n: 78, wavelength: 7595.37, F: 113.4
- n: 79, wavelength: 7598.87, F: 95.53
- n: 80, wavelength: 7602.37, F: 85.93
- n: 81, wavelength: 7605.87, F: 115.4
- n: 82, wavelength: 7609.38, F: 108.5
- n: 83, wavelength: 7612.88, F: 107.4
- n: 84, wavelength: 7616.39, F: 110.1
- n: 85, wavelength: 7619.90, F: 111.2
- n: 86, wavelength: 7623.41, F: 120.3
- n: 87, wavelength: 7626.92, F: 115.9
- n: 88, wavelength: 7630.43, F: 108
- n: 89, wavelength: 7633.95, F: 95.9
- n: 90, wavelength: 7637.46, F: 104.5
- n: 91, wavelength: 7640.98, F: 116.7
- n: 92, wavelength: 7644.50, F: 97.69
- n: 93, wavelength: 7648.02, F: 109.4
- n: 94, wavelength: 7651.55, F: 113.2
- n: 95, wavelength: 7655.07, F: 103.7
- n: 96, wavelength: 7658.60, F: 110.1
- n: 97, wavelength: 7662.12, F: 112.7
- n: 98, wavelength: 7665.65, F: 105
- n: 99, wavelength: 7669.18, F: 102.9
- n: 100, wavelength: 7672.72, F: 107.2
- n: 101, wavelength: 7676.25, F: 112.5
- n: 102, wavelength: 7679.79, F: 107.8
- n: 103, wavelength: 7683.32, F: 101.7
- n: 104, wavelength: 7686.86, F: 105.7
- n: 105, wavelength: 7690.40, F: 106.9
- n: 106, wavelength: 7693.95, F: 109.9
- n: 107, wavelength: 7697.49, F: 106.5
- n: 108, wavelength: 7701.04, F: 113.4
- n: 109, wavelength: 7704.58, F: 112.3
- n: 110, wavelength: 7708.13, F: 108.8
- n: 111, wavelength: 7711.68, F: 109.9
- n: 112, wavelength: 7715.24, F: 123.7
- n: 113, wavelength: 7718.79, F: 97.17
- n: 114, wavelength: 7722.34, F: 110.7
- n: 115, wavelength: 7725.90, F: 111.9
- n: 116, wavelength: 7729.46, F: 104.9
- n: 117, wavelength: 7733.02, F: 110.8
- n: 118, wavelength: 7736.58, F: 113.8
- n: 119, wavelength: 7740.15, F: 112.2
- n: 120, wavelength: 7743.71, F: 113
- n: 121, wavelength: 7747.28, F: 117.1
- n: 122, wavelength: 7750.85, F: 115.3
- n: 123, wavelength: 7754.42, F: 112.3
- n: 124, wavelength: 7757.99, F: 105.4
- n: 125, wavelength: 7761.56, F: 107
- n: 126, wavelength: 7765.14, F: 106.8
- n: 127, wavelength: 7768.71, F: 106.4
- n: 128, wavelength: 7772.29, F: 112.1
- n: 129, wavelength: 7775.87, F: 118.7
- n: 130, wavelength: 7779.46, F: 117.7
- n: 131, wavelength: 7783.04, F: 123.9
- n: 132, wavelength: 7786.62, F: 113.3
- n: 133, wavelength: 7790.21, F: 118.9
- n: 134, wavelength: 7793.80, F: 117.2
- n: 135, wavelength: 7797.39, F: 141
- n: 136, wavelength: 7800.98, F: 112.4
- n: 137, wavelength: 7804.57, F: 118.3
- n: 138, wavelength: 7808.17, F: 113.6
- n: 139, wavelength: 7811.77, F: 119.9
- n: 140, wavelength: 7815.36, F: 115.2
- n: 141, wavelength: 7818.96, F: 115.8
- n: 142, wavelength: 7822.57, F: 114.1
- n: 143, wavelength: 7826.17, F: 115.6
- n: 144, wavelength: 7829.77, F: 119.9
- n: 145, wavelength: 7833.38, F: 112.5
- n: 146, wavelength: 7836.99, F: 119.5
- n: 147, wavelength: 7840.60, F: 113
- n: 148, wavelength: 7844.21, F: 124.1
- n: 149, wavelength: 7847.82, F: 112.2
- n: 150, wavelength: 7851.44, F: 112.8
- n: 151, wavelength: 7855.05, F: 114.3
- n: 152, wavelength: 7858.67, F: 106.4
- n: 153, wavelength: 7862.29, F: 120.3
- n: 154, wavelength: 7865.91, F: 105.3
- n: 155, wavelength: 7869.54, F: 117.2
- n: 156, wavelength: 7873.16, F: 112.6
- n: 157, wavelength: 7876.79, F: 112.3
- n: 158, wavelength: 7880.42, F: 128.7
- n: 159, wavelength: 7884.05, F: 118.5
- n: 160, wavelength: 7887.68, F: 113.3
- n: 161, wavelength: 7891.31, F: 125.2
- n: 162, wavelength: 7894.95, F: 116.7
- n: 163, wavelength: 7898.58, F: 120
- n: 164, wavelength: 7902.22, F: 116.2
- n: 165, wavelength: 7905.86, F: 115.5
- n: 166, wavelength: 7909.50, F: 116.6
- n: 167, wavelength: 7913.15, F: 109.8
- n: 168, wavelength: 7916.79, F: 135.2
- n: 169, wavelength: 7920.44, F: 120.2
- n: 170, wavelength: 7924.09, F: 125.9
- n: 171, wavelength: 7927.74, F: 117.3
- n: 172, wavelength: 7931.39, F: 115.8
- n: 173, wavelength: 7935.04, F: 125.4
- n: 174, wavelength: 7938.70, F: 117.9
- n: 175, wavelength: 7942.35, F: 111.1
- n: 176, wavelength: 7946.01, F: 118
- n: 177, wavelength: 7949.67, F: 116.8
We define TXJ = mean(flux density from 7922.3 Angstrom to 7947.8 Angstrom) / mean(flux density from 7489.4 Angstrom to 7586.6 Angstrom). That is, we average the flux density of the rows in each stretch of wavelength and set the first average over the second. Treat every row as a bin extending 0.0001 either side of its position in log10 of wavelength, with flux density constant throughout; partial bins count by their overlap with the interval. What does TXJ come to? 1.06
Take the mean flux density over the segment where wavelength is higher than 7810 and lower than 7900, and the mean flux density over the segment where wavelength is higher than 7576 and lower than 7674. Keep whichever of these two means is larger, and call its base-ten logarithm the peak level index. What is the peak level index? 2.07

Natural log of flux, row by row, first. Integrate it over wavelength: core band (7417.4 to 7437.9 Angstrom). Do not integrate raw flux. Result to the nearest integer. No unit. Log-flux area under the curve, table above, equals 95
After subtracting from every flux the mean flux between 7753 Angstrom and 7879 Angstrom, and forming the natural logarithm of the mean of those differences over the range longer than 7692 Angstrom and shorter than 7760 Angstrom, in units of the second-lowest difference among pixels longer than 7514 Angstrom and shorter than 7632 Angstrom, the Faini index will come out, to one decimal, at -1.6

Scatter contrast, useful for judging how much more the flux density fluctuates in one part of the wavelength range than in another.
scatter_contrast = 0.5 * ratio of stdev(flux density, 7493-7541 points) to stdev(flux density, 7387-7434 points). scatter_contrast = 0.38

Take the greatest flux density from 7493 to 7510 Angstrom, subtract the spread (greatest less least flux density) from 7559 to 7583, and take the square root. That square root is 10.3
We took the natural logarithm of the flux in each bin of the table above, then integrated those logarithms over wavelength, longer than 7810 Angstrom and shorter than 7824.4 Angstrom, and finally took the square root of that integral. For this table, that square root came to 8.28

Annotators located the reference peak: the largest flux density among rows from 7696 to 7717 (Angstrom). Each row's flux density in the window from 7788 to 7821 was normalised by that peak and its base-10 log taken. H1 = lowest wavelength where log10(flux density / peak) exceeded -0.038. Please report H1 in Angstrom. 7790.21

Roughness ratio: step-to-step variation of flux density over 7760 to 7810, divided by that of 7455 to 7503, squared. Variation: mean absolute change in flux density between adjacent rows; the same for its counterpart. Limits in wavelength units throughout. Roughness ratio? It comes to 3.6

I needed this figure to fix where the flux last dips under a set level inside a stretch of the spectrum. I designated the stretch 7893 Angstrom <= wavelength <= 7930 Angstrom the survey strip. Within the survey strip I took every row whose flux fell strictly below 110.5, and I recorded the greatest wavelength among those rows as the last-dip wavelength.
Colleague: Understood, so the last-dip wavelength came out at 7913.15 Angstrom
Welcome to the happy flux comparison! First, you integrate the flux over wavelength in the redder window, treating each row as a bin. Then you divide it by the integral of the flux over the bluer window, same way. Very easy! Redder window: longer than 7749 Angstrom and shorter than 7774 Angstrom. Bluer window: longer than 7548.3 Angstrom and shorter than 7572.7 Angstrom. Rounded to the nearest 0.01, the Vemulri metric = 1.00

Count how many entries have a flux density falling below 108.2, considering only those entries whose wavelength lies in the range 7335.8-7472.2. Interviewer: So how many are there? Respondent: 25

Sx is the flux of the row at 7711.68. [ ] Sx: 109.9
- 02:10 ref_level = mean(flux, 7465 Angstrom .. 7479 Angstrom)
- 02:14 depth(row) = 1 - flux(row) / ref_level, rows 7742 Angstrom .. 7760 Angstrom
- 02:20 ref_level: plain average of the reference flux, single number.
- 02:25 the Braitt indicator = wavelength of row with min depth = 7747.28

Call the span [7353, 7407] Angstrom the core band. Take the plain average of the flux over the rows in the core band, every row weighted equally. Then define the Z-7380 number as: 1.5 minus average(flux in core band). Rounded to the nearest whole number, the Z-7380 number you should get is -110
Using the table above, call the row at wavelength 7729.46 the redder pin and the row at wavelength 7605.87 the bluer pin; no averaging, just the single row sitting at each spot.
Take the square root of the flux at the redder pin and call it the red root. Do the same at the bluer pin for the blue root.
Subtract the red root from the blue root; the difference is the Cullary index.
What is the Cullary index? 0.5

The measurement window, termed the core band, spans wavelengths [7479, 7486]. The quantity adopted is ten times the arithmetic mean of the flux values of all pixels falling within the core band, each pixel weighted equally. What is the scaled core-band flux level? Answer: 1144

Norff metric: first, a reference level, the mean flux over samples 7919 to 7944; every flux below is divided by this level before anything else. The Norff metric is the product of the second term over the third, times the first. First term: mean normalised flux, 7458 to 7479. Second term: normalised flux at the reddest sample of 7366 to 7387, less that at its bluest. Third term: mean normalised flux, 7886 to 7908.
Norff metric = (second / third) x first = -0.11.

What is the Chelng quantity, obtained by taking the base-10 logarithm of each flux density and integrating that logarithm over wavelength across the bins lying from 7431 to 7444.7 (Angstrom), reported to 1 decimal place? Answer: 27.6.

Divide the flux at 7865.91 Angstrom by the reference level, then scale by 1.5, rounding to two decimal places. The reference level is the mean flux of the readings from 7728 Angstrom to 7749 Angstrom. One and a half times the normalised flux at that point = 1.41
